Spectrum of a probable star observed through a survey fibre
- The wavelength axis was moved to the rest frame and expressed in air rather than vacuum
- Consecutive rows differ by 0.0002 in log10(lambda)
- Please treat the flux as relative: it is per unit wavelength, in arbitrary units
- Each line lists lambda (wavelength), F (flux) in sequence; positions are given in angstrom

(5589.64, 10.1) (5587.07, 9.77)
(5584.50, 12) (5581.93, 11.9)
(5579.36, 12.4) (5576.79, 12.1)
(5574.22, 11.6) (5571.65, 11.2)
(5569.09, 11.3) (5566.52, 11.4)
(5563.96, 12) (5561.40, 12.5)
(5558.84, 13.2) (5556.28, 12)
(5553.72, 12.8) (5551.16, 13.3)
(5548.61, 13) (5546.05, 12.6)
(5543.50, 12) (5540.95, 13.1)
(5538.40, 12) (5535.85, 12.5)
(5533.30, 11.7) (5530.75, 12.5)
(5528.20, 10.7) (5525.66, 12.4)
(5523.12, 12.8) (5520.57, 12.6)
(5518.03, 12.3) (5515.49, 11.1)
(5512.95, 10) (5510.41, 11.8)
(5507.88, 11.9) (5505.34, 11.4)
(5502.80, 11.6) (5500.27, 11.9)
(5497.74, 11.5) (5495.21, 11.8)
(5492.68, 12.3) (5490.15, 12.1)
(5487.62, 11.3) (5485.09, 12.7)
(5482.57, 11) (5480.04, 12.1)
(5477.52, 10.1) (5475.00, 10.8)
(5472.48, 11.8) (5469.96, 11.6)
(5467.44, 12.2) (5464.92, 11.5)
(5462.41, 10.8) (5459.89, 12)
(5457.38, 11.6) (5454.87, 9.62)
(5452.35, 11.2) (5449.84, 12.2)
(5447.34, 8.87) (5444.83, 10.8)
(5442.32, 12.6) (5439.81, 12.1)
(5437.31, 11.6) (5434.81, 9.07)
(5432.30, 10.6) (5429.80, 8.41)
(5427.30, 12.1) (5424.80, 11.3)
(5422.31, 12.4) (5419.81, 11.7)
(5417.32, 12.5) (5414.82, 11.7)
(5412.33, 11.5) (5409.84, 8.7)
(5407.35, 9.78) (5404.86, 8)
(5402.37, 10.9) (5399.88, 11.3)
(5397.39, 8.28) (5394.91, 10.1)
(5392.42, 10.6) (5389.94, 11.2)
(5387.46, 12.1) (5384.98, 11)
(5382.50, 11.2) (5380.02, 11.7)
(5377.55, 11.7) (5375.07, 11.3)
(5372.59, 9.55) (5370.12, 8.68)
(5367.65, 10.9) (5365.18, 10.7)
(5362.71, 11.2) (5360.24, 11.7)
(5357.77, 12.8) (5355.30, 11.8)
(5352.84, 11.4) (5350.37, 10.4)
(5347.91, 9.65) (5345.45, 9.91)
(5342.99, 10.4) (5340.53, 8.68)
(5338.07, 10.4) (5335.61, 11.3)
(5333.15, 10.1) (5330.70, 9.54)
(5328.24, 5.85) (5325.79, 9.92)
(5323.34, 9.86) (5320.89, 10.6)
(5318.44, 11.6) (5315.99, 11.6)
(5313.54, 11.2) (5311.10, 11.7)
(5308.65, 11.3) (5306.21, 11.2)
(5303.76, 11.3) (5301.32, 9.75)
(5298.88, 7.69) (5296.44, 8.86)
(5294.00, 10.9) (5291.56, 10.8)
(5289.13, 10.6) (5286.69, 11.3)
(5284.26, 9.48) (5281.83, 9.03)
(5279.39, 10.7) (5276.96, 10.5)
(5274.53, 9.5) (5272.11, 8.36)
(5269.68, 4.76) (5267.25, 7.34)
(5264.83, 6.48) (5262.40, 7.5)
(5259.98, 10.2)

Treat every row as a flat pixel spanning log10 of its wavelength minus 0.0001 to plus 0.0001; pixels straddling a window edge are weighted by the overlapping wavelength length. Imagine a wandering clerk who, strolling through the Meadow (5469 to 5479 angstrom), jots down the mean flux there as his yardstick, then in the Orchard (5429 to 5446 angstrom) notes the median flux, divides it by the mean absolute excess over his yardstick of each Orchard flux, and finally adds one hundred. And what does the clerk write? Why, 109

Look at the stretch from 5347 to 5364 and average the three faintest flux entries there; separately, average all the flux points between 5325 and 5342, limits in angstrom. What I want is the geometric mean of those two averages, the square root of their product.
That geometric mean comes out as 9.9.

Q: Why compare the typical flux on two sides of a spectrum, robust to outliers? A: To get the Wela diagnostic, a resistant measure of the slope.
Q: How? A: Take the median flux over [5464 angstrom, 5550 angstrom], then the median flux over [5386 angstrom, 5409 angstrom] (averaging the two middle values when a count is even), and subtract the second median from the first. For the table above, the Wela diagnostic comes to 1.3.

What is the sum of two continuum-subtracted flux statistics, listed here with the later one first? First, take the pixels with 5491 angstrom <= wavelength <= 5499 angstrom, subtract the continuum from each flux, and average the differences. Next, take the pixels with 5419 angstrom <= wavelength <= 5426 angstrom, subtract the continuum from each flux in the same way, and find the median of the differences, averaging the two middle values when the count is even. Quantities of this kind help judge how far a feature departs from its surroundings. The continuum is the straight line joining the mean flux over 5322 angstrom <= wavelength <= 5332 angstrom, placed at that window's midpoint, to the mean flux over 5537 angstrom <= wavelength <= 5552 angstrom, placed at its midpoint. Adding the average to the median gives 1.3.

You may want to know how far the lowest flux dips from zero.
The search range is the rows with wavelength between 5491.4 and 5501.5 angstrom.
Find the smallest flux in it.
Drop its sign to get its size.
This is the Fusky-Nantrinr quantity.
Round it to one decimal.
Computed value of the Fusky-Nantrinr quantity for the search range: 11.5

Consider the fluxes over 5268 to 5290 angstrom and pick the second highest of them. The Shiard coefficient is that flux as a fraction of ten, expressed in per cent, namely 107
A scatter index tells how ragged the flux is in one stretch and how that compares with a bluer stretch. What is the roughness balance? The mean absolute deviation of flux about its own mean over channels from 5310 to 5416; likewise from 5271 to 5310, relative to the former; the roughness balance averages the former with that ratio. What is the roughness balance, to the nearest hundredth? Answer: 0.99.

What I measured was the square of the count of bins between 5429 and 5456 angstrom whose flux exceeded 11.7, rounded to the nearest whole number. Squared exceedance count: 9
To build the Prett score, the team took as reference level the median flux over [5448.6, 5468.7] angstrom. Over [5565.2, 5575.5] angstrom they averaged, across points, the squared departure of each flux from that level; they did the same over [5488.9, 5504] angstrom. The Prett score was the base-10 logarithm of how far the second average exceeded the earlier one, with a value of -0.91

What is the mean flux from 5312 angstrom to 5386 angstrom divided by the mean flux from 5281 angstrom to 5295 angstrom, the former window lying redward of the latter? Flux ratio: 1.02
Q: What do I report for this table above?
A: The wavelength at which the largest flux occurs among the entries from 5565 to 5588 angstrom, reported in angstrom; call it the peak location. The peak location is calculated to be 5579.36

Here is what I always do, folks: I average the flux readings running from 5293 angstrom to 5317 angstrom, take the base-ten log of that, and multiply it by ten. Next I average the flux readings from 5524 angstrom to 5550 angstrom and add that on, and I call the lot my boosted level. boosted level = 22.5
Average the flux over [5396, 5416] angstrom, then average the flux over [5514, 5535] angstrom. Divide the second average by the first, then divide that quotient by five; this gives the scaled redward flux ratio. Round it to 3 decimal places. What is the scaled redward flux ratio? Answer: 0.240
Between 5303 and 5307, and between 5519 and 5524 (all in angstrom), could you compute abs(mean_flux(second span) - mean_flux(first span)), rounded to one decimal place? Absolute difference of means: 1.4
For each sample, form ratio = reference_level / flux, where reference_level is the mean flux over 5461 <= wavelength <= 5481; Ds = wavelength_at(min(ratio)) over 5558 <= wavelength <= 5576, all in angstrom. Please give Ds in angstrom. 5558.84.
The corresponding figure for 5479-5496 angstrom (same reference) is 5485.09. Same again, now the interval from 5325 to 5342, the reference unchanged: 5335.61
